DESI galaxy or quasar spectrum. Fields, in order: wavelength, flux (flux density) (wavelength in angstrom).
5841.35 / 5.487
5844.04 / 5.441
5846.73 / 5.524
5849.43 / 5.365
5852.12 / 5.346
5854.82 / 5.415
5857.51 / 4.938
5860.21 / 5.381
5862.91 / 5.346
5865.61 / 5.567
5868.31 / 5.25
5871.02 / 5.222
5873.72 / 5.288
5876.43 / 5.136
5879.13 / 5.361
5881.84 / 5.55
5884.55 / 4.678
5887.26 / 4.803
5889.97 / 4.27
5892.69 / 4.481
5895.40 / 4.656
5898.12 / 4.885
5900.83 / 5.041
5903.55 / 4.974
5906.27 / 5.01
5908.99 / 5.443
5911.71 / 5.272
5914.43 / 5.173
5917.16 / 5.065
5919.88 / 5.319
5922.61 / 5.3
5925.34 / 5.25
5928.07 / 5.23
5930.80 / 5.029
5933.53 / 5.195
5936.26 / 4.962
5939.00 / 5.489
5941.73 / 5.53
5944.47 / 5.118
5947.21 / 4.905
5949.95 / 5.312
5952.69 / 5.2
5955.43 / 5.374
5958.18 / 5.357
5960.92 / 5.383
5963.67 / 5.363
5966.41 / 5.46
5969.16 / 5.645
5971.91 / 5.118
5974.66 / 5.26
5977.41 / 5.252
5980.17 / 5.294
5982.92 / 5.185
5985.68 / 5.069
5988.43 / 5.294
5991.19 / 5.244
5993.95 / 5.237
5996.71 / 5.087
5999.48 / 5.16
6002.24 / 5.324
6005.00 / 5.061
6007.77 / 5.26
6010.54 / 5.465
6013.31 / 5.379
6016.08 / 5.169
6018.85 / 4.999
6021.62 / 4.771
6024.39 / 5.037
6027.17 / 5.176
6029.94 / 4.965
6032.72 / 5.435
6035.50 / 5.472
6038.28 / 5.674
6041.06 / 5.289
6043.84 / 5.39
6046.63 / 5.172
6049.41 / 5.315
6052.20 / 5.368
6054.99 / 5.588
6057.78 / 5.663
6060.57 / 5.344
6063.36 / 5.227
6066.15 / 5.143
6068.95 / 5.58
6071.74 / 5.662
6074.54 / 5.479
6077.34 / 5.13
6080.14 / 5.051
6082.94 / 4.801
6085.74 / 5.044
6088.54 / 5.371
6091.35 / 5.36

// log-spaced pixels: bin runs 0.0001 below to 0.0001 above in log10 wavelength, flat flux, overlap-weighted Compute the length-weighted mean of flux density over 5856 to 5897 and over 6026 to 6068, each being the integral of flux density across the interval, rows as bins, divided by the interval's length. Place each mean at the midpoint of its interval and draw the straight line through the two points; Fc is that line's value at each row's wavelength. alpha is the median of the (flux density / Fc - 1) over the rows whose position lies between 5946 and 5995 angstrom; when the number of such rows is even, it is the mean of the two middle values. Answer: 0.007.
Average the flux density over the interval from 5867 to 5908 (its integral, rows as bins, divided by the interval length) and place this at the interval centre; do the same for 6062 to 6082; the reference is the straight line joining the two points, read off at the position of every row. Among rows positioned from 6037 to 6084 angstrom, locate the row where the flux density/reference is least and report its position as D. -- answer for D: 6082.94 angstrom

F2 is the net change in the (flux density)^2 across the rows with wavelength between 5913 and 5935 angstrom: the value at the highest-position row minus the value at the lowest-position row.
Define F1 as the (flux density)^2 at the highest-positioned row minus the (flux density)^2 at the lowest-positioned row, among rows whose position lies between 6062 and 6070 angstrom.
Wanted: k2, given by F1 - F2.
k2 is 3.6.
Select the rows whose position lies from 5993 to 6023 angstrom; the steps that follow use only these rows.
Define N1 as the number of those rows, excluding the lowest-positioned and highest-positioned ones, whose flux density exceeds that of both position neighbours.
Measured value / 2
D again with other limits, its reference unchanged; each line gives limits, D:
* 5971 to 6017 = 6005.00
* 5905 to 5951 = 5947.21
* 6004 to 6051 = 6021.62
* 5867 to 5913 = 5889.97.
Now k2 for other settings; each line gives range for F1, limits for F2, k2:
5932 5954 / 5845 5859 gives 6.2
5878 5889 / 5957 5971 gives -8.8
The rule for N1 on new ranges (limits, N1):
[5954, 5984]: 4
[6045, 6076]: 2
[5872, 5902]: 2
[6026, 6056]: 2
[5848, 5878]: 4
